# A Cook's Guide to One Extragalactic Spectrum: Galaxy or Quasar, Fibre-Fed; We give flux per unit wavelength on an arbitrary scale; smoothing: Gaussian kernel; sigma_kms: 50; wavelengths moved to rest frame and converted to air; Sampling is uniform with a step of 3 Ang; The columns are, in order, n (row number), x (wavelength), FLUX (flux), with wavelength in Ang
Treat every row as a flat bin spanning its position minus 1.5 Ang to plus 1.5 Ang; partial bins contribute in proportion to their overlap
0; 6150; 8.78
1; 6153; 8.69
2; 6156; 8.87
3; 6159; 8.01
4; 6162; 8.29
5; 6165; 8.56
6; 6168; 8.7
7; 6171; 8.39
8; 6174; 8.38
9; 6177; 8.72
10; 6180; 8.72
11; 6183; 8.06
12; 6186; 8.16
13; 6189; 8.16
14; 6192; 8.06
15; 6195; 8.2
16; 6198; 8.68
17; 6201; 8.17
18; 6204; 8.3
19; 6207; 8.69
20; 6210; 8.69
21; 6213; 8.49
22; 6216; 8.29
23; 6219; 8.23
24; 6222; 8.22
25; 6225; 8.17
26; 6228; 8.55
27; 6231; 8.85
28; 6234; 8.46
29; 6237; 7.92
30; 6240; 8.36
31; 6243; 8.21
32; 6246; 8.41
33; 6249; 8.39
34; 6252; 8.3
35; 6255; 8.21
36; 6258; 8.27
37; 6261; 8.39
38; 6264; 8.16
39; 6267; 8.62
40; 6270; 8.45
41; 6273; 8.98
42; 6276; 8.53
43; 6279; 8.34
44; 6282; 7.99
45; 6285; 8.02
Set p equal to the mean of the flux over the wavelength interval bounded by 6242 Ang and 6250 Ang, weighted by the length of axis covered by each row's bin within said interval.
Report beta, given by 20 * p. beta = 167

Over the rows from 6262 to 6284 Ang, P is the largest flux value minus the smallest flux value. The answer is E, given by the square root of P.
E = 0.99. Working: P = 0.99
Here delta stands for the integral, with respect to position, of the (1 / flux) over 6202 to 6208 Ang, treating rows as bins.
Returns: 0.7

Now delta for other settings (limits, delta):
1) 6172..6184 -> 1.4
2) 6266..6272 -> 0.7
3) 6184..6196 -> 1.5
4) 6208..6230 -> 2.6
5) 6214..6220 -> 0.7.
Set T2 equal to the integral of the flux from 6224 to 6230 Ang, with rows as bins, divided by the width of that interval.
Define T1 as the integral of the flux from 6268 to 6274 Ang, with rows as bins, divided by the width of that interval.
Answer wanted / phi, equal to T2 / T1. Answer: 0.97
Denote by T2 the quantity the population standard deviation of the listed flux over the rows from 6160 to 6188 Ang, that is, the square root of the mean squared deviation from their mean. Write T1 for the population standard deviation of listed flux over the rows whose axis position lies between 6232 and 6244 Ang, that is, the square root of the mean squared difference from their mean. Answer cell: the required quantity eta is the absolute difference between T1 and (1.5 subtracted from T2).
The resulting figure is 1.47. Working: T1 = 0.20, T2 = 0.23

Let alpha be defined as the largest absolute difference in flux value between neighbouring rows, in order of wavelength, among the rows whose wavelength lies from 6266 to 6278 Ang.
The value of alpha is 0.53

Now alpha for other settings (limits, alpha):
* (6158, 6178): 0.34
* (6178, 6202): 0.66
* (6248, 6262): 0.12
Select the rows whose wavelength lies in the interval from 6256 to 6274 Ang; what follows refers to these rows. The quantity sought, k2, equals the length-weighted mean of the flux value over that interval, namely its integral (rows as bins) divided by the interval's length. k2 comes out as 8.46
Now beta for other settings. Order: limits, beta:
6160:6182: 170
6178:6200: 166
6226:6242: 168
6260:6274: 170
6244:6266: 166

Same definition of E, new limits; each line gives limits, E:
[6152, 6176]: 0.93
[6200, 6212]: 0.72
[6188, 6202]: 0.79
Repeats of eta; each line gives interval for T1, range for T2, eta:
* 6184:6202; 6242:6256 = 1.62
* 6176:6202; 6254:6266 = 1.69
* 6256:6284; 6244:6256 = 1.69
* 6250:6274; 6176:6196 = 1.48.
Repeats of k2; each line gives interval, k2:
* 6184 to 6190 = 8.15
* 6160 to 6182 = 8.51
